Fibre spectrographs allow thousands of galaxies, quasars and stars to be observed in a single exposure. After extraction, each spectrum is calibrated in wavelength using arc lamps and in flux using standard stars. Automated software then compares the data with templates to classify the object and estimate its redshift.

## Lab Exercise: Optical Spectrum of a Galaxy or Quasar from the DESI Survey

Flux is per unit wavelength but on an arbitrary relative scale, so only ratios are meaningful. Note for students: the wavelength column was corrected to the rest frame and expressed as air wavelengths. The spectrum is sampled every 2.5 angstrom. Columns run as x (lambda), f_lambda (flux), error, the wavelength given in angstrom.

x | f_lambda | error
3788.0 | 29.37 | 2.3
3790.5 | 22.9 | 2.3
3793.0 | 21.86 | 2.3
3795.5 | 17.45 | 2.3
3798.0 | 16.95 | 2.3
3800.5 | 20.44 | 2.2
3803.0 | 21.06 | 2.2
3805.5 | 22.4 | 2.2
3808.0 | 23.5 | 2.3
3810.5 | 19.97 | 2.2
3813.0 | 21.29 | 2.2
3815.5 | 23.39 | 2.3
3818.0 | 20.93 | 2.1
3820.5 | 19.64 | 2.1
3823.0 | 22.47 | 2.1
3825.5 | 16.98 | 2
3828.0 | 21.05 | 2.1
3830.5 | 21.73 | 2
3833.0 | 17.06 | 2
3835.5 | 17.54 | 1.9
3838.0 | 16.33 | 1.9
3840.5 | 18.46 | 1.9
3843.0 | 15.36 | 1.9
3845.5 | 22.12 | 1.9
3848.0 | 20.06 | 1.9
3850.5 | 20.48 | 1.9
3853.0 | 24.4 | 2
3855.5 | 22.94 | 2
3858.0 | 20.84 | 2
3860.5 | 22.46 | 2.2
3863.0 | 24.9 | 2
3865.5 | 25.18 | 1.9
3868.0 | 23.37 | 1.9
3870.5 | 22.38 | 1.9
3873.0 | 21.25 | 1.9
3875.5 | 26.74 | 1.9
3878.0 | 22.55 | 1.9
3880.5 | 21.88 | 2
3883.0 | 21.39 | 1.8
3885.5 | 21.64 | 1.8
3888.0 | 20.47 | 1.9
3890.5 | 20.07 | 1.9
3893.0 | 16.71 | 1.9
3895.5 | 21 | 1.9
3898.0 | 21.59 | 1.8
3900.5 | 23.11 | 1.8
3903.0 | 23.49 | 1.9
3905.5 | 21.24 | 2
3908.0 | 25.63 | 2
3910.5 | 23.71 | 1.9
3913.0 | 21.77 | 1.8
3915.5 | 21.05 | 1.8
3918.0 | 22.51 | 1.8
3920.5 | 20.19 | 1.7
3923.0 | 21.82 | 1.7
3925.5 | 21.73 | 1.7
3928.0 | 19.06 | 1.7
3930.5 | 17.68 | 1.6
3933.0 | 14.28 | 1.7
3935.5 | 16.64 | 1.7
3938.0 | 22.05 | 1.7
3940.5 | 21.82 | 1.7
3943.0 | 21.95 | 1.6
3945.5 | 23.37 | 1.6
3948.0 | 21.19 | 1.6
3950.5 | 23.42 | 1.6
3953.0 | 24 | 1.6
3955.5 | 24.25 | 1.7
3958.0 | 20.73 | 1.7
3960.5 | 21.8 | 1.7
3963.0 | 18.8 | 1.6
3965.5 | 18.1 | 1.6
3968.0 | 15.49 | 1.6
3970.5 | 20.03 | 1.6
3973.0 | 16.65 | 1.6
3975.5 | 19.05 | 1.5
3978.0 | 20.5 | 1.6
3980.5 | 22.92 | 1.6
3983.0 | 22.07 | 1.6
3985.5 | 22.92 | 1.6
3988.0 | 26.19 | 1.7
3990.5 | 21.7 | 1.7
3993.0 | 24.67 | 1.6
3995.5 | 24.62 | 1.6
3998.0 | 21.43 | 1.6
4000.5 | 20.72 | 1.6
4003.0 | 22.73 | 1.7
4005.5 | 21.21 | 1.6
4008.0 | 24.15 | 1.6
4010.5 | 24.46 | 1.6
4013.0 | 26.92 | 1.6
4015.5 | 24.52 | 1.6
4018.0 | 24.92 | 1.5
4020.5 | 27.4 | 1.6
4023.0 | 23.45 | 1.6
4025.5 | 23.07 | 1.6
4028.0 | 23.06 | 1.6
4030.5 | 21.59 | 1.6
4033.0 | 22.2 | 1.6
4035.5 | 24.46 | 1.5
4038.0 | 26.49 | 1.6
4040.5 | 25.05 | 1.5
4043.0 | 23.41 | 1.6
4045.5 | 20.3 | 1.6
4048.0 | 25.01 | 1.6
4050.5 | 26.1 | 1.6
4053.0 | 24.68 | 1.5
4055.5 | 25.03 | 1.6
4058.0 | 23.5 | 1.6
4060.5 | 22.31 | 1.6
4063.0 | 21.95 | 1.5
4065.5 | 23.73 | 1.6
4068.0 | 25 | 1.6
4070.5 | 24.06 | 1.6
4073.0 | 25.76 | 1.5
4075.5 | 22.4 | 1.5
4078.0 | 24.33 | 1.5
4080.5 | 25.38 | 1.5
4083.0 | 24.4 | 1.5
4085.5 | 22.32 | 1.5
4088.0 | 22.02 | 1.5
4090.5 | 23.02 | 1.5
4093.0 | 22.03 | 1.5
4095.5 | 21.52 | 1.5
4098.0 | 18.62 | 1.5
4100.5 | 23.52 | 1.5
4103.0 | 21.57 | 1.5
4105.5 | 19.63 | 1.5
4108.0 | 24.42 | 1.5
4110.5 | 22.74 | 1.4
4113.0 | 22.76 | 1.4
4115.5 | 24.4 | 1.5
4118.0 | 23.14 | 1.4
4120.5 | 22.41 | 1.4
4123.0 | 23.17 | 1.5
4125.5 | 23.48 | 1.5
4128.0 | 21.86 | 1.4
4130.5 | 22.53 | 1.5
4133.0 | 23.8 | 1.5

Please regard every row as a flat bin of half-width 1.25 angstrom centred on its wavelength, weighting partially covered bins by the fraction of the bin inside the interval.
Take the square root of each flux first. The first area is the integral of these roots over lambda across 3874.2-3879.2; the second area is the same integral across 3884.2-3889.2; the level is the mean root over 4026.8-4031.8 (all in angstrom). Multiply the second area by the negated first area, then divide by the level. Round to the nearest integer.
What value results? -120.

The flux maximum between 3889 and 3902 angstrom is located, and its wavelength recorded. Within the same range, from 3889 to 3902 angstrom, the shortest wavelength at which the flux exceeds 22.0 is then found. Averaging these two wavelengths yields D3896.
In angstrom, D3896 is 3900.5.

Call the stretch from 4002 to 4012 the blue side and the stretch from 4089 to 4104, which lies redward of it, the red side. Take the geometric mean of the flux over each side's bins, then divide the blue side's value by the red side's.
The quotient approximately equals 1.07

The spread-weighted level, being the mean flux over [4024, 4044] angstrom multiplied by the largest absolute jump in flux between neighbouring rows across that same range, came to 53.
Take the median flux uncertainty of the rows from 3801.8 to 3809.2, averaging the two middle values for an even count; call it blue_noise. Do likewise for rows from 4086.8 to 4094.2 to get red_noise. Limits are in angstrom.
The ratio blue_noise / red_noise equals 1.47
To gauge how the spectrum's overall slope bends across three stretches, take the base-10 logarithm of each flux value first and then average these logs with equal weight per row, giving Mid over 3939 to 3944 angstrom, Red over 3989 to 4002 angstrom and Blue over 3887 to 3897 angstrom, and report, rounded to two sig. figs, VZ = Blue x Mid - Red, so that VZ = 0.37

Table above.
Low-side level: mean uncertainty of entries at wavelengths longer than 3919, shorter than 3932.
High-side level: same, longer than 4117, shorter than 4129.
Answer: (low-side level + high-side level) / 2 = 1.56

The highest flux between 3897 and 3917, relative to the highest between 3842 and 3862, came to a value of 1.05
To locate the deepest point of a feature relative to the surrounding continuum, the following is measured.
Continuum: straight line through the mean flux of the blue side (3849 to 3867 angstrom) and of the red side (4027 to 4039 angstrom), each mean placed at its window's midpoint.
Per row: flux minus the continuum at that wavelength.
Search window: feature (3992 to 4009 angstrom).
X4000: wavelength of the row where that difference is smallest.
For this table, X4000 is 4000.5 angstrom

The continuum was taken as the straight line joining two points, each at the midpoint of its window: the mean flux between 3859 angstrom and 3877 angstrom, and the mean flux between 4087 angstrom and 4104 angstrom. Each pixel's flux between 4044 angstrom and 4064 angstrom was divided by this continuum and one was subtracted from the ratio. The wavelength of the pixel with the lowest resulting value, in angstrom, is 4045.5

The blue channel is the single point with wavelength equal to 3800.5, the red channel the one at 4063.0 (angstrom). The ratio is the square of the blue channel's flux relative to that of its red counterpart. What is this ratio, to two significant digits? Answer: 0.87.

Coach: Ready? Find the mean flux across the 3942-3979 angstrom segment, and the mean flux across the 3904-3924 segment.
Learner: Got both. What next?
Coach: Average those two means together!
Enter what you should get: 21.4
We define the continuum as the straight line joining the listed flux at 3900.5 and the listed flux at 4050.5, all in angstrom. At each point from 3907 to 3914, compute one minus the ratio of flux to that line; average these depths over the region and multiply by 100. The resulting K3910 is -1.7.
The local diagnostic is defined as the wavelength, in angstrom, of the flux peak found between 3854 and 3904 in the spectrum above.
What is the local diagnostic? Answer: 3875.5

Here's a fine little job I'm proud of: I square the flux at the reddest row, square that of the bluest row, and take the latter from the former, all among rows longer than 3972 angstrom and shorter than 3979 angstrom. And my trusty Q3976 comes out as 143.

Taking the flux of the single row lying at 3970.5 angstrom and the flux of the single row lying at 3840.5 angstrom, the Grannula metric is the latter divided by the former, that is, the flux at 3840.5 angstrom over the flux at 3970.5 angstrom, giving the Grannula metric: 0.922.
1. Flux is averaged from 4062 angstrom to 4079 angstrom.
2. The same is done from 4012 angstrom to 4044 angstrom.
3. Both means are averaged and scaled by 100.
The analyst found 2412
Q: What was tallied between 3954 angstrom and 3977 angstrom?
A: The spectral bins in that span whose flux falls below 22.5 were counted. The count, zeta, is 8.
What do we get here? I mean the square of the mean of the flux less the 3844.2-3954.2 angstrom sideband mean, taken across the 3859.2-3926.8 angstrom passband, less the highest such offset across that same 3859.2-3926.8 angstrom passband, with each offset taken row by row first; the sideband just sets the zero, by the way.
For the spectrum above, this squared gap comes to 20.5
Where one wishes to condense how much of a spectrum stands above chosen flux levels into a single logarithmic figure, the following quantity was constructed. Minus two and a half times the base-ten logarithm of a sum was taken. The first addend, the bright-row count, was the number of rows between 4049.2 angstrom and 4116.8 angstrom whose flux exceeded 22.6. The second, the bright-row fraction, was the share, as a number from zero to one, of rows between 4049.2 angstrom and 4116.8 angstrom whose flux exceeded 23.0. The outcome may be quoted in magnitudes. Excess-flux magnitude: -3.1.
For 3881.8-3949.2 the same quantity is -1.8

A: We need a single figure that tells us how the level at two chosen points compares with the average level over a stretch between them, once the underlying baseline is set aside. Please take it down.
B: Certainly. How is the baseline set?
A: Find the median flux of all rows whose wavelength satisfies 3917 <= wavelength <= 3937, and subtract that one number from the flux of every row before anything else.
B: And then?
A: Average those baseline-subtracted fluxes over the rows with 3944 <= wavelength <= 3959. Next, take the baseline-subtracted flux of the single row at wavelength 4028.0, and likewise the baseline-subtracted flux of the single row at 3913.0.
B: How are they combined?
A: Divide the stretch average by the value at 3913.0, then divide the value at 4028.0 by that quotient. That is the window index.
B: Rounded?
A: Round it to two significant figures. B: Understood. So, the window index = 2.3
